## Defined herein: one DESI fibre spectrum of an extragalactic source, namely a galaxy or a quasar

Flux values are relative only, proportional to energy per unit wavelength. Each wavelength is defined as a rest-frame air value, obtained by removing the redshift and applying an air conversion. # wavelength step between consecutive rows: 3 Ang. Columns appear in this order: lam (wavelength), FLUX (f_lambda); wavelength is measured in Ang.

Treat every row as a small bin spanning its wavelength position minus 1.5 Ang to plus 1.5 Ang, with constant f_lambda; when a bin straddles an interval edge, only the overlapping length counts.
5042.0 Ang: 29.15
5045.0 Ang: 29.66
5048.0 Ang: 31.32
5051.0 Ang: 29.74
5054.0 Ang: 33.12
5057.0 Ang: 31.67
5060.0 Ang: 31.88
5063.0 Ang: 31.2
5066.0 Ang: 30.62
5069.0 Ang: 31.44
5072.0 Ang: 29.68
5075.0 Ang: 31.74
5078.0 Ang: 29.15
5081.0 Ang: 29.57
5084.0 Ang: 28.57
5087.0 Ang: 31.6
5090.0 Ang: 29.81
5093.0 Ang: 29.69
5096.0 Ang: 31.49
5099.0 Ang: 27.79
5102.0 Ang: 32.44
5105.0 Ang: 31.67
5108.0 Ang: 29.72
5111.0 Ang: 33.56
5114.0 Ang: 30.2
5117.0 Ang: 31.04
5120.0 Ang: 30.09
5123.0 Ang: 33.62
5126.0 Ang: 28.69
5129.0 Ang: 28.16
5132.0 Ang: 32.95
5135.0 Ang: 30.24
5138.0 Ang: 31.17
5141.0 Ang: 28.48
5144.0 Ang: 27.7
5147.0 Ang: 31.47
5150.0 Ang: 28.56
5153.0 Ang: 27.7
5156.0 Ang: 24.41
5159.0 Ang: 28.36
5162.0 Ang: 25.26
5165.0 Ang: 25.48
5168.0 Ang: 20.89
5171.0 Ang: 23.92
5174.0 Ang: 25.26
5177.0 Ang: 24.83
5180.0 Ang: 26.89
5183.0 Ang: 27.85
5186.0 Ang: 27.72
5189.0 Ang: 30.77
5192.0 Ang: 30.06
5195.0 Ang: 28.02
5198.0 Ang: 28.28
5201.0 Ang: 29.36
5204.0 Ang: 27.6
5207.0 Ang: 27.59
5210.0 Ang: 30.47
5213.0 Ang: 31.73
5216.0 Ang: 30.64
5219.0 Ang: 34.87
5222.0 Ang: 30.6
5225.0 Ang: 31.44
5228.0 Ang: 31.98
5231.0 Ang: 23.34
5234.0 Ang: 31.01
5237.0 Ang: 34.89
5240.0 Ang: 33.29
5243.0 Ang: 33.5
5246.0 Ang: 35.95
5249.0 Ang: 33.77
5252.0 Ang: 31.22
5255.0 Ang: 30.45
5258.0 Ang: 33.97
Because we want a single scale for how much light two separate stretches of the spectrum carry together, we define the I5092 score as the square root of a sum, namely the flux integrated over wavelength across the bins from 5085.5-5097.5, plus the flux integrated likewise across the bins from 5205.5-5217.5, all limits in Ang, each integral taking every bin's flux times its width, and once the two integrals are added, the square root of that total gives 27.0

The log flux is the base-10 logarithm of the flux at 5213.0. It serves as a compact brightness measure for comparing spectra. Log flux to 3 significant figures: 1.50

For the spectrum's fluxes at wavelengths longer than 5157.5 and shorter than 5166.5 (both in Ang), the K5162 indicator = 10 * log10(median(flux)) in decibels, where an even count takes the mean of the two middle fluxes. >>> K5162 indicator 14.1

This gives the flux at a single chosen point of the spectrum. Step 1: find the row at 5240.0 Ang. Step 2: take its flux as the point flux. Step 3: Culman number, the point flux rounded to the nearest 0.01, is 33.29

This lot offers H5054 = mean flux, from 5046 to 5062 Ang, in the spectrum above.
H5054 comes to 31.5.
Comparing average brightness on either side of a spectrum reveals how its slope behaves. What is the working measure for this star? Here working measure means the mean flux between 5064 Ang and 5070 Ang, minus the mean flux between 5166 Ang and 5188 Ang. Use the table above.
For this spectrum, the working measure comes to 6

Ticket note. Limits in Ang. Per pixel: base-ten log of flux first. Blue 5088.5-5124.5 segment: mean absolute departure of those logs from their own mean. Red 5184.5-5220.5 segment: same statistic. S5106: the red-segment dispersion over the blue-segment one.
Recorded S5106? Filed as 1.2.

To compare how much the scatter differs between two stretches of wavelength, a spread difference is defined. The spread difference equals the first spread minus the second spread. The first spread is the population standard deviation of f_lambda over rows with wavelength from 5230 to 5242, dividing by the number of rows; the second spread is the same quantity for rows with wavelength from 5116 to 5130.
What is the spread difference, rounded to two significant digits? 2.5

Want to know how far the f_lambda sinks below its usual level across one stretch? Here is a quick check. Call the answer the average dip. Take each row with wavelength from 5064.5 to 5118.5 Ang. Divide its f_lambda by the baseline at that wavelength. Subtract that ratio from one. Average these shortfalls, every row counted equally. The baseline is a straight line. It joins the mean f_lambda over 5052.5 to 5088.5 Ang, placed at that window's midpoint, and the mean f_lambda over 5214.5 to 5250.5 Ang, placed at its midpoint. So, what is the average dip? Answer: 0.0153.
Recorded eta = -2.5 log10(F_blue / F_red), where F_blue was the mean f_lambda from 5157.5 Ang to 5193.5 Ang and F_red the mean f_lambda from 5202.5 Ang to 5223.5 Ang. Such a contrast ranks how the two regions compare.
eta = 0.16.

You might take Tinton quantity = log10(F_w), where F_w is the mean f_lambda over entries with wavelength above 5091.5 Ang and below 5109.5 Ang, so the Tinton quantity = 1.48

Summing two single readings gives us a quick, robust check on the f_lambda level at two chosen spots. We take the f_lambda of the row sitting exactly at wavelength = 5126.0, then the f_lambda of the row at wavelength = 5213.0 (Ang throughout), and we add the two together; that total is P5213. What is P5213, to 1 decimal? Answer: 60.4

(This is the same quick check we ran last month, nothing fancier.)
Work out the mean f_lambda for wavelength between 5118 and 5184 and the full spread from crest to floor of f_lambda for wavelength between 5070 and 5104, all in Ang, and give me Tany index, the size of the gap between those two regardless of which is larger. 23.2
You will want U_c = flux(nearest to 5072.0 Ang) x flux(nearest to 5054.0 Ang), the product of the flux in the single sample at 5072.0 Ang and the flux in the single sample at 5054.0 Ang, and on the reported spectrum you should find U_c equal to 983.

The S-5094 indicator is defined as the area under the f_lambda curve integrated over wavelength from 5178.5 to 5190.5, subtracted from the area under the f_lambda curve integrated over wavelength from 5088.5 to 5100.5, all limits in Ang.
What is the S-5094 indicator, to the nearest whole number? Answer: 17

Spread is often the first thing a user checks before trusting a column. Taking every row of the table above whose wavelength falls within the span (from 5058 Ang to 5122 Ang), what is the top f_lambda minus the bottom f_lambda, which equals 5.8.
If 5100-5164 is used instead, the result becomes 9.2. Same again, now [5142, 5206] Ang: 10.6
